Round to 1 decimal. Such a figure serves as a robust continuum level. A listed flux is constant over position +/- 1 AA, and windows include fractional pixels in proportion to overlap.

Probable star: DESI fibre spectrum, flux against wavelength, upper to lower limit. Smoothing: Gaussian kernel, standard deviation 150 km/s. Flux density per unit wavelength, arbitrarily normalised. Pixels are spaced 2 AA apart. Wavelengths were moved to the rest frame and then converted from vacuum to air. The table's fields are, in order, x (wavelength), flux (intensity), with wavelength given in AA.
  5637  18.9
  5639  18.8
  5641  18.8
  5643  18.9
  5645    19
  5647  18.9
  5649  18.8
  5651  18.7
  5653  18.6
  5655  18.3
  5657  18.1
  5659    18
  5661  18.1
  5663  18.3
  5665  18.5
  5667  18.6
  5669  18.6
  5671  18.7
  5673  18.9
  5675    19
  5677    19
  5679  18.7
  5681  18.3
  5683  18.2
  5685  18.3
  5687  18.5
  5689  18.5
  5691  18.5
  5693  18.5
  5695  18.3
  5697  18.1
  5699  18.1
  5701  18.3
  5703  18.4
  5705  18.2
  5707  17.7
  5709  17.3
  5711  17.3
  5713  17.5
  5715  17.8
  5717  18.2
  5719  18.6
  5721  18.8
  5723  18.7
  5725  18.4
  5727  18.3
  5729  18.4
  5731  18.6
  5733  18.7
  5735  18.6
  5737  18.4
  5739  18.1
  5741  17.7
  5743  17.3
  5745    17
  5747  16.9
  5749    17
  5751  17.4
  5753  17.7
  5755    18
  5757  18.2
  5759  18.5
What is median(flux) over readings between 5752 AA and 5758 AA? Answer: 18.0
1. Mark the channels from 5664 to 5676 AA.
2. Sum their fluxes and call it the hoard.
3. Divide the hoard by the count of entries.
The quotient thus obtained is 18.7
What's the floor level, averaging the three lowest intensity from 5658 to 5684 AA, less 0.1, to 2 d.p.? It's 18.00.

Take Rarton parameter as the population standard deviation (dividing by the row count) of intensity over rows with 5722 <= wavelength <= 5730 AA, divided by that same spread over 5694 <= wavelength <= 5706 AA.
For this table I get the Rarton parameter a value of 1.4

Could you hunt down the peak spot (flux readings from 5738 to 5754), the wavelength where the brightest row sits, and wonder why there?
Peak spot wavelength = 5739 AA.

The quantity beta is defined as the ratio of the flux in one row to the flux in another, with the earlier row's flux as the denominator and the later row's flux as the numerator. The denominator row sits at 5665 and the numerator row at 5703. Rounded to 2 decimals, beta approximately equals 0.99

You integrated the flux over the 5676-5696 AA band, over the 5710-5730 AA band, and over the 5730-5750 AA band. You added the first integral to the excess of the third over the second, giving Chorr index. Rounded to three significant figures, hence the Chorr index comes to 362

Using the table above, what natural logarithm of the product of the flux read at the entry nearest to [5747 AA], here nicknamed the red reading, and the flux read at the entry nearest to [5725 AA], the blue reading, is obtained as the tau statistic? 5.74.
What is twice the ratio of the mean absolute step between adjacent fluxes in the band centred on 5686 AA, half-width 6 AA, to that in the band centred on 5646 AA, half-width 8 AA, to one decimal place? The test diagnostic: 1.9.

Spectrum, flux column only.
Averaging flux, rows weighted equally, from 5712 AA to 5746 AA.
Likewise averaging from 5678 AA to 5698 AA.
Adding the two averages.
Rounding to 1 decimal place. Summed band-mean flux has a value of 36.6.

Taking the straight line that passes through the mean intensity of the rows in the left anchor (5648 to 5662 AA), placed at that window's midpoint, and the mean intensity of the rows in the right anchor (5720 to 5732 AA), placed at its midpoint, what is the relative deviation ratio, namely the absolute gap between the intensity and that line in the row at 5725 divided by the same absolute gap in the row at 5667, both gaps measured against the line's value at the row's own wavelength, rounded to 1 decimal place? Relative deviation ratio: 0.7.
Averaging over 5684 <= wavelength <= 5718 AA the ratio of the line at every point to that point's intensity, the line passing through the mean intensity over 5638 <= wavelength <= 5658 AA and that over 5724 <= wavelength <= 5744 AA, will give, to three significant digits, 1.02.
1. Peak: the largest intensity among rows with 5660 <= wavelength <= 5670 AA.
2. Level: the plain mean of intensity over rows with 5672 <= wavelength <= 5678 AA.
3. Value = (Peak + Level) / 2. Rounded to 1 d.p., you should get 18.8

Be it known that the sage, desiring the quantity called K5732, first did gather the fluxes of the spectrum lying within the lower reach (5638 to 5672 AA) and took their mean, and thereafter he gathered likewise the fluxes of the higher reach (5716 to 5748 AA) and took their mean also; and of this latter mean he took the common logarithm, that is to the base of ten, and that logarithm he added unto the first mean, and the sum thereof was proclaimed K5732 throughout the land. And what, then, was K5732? 19.8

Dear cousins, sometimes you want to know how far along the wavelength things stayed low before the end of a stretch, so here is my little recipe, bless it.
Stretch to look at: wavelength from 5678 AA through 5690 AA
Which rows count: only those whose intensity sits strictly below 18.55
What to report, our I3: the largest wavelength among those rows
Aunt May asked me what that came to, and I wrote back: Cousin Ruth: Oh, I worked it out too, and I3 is 5689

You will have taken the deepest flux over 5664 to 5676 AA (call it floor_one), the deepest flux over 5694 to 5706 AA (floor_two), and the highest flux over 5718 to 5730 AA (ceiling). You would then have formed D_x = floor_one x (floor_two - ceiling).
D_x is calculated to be -13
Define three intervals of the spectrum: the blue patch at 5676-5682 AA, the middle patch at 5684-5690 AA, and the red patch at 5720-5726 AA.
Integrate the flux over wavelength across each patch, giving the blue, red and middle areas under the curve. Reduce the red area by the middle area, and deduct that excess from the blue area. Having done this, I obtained 111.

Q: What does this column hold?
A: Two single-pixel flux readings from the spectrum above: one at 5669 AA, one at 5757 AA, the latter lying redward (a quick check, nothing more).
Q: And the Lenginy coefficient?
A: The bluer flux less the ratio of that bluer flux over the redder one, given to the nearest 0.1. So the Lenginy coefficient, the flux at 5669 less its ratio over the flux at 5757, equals 17.6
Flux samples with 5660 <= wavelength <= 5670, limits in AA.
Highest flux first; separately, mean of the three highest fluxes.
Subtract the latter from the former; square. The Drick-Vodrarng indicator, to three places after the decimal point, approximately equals 0.001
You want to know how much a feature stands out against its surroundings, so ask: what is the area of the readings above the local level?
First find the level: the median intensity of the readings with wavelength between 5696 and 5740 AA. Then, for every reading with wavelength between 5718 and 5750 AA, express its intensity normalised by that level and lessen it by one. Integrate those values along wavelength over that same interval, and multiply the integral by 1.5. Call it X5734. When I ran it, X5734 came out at -0.5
